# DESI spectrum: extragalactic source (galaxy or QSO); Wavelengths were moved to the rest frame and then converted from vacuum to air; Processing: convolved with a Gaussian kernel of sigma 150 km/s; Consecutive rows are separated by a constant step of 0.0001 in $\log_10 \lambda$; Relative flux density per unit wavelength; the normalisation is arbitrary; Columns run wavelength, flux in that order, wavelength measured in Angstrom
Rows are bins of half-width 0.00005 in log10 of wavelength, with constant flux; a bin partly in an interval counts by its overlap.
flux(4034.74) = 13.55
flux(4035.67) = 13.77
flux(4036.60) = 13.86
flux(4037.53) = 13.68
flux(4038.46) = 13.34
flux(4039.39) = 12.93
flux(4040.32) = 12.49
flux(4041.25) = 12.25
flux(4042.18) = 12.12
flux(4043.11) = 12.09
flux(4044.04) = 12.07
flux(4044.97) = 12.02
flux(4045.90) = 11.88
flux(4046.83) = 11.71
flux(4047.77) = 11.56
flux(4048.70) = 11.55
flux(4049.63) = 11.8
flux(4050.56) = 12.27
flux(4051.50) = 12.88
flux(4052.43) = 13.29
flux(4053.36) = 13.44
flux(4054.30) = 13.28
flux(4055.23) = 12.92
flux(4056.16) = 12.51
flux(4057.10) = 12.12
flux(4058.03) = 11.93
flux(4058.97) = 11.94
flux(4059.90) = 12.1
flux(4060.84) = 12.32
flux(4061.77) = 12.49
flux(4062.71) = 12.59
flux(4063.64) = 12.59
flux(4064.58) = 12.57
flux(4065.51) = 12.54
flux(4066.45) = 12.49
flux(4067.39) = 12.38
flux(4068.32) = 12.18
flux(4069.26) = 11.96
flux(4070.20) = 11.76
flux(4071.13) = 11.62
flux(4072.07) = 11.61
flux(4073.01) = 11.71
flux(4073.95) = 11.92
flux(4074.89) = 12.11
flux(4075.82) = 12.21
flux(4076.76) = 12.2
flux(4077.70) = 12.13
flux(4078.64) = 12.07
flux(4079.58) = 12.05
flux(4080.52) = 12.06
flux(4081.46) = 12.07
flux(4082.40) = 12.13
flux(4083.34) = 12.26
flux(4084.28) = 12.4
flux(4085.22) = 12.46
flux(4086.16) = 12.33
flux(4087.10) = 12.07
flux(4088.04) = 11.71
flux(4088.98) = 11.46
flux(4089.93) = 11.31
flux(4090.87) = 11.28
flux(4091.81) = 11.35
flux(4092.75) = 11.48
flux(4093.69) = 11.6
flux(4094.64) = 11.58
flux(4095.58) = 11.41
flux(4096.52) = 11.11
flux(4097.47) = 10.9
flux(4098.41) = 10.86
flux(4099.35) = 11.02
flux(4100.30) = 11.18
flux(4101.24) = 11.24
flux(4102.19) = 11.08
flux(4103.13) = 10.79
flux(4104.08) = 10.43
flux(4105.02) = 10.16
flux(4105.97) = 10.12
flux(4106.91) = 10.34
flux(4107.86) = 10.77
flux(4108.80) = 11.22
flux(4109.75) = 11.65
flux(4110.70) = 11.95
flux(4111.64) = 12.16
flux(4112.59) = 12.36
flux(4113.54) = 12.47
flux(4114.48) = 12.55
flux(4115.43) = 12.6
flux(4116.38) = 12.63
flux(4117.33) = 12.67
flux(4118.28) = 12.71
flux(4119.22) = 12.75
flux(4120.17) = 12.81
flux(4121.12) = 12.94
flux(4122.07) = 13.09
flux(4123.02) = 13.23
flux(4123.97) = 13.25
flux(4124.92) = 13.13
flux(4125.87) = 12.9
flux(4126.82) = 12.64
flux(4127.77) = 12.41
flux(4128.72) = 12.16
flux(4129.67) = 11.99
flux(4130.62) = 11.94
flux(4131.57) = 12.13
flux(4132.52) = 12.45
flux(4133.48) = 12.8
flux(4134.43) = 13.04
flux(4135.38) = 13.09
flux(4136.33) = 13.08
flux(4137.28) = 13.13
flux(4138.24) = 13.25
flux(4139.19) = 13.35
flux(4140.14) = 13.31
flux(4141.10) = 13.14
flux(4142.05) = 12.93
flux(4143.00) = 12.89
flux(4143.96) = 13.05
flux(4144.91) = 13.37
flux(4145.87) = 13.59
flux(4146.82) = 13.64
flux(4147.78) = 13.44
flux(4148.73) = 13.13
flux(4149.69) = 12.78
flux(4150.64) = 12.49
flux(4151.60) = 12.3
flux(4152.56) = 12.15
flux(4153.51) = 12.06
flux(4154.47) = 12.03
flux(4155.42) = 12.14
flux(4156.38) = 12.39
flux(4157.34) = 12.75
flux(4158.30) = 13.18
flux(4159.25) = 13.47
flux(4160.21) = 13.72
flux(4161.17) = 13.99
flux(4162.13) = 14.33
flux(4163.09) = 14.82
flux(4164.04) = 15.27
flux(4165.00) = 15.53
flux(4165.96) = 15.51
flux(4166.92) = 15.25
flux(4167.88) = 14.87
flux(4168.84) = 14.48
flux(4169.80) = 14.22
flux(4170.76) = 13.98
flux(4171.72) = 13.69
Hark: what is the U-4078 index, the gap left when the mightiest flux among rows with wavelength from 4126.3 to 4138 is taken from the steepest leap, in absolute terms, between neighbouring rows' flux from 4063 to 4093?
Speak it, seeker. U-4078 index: -12.8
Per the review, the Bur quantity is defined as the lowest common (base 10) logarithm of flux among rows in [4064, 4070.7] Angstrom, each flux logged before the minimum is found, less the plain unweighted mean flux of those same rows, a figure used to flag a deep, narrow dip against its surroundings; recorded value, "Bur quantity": -11.2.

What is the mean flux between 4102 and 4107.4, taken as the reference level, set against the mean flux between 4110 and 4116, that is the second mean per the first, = 1.18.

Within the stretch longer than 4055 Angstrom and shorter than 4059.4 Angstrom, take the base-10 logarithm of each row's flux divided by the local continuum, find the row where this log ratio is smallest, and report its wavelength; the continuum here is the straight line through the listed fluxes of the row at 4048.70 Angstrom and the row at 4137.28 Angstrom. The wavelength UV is 4058.97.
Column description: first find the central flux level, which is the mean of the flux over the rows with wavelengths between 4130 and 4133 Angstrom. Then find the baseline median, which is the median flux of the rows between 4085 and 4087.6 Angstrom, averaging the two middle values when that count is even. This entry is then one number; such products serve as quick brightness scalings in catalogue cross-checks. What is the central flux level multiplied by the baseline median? 150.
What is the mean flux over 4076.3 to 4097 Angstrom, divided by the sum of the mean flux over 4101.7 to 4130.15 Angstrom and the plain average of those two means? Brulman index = 0.493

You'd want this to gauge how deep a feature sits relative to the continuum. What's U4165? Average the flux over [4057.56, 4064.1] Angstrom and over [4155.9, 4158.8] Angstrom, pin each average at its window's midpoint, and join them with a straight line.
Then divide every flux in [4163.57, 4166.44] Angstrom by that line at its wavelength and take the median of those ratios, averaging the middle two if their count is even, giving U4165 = 1.21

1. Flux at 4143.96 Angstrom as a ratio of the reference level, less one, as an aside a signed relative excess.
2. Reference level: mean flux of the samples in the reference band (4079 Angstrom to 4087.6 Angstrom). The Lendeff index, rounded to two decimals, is 0.07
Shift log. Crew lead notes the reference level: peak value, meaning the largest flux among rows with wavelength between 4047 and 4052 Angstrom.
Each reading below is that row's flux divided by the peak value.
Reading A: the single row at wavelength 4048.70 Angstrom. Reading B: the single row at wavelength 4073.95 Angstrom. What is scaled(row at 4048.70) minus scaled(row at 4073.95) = -0.03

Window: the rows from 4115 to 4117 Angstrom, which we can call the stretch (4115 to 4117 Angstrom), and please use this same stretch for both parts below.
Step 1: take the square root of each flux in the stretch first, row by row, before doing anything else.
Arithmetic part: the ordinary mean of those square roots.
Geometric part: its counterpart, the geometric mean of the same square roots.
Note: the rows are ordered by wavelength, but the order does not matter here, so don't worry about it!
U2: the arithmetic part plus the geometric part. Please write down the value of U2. 7.10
